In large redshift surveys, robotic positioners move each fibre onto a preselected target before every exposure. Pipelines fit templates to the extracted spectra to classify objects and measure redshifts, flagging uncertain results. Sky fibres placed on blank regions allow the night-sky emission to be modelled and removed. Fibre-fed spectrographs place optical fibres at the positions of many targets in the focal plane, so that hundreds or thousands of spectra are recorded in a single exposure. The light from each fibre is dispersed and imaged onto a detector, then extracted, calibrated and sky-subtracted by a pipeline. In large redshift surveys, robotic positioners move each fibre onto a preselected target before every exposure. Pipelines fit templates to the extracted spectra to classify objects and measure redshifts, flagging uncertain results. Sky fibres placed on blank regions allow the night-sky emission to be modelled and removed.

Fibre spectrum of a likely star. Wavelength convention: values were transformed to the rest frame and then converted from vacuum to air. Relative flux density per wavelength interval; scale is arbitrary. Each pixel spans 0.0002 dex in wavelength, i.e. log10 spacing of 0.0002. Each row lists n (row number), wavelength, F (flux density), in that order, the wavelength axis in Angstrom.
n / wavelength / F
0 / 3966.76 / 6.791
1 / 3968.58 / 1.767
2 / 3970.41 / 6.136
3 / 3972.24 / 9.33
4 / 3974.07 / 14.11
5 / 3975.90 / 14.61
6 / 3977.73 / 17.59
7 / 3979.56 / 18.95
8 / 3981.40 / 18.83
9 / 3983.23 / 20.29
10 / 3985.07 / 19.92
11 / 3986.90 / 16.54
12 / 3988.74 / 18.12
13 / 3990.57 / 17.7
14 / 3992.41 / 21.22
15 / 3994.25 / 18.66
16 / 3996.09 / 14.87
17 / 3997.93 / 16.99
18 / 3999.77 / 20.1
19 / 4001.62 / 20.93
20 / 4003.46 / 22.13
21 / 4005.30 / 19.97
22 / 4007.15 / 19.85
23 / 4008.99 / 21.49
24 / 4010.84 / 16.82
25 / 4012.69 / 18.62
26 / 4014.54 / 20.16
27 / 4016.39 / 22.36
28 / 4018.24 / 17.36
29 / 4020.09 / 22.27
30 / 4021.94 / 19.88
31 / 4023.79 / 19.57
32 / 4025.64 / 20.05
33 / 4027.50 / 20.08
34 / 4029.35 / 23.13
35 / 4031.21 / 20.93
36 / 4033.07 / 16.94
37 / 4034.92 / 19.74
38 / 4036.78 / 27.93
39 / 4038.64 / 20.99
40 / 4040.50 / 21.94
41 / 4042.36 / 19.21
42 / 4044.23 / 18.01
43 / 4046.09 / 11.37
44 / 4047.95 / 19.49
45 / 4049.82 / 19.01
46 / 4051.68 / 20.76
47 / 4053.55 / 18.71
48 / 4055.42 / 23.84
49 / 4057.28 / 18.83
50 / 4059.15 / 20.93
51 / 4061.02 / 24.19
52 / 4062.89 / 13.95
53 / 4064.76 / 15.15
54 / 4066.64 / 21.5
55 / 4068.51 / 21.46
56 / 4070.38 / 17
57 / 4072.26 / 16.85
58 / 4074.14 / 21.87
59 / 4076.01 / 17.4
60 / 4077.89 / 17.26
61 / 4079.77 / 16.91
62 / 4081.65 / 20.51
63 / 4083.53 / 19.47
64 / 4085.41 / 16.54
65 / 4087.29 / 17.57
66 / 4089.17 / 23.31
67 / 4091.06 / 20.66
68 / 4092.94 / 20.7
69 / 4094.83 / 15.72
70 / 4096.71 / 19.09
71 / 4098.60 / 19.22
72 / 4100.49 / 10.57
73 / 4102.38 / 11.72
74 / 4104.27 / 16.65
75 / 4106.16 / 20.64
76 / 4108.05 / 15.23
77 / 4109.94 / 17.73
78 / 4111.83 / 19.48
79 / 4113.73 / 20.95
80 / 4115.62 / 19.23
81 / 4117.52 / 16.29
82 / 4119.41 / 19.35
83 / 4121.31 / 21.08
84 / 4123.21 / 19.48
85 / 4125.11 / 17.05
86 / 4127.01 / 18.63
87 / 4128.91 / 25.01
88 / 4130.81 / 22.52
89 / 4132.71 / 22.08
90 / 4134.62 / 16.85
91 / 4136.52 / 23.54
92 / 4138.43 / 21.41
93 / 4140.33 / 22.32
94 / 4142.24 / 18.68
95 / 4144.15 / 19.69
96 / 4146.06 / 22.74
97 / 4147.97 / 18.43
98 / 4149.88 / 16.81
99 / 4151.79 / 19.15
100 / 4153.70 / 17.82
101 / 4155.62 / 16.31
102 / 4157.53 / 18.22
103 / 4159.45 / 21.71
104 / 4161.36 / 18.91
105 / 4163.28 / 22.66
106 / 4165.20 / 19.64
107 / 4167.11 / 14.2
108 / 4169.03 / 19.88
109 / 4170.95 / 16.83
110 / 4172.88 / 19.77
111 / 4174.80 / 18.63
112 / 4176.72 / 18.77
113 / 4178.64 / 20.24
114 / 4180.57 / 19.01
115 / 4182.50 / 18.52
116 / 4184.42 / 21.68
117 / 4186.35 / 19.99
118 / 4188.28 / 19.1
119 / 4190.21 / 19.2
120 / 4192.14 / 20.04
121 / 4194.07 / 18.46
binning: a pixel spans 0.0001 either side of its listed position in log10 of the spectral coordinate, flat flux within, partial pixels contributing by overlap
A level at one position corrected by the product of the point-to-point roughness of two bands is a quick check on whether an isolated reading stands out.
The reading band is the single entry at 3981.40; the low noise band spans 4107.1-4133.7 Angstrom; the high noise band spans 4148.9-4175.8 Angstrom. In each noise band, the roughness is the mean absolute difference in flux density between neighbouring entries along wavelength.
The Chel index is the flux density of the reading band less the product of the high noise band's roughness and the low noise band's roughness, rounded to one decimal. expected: 12.0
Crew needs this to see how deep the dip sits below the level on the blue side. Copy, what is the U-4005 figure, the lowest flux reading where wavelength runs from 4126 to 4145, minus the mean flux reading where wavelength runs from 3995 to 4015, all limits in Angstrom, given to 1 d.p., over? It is -2.4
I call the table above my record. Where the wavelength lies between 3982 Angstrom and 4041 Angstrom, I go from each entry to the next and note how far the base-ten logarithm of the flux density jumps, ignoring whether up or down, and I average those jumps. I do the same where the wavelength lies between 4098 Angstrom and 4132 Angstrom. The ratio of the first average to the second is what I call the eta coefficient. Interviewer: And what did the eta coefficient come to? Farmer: 0.69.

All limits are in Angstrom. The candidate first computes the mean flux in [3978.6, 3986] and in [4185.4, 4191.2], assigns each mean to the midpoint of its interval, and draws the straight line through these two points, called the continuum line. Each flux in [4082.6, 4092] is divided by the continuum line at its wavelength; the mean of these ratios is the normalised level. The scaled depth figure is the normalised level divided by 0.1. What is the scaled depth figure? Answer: 10.0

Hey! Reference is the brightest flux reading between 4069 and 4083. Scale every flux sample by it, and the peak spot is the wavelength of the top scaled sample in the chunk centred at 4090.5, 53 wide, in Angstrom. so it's 4089.17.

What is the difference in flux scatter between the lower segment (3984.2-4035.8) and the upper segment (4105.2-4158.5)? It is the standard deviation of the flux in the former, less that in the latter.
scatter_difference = -0.4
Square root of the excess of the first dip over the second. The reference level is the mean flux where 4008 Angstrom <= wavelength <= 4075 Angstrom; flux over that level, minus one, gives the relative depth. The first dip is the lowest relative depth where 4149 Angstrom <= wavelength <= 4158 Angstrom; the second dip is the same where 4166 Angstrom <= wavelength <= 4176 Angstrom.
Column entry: 0.327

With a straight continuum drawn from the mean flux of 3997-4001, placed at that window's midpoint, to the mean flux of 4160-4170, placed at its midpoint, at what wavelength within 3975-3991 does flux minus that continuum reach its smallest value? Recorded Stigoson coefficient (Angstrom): 3975.90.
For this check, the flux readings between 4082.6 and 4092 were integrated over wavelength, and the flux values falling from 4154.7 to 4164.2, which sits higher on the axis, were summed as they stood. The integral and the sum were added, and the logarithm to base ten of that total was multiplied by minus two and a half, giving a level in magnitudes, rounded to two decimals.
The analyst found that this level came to -6.12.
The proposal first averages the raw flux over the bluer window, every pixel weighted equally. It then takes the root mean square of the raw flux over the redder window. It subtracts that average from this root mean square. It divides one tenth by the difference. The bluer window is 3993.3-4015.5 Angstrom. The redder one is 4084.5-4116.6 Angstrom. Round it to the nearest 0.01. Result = -0.10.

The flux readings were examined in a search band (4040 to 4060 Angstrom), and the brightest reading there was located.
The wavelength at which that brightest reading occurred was 4055.42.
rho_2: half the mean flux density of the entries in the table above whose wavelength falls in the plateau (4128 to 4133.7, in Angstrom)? 11.6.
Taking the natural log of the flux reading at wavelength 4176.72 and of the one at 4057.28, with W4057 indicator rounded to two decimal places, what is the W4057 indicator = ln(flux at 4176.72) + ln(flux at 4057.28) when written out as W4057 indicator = 5.87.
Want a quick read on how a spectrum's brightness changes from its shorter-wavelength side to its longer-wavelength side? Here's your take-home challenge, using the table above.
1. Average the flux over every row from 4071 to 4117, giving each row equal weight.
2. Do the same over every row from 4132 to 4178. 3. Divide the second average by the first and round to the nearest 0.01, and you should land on 1.07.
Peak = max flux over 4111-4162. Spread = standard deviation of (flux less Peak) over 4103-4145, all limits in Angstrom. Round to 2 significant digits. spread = 2.5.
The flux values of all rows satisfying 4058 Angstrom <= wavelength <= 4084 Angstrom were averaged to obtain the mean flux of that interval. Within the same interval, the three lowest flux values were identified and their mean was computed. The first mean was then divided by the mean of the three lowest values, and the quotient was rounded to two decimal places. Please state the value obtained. 1.23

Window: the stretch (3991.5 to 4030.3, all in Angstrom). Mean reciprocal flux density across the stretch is 0.0510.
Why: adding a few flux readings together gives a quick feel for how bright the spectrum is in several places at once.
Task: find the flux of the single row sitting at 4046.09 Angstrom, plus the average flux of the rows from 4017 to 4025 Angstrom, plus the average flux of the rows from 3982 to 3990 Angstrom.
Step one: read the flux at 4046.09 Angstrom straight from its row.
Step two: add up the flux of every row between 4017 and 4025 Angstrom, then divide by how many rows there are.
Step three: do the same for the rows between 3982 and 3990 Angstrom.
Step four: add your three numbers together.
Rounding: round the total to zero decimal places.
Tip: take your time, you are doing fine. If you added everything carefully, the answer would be 50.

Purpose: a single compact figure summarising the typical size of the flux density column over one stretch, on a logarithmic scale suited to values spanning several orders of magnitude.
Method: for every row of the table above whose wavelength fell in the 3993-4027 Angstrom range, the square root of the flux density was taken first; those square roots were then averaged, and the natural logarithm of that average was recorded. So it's 1.49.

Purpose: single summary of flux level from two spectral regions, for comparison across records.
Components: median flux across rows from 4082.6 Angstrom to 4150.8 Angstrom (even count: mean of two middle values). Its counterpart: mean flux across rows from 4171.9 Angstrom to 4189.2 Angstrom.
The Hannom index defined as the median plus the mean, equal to 38.8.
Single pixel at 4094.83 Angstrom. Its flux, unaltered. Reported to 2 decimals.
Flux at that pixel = 15.72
